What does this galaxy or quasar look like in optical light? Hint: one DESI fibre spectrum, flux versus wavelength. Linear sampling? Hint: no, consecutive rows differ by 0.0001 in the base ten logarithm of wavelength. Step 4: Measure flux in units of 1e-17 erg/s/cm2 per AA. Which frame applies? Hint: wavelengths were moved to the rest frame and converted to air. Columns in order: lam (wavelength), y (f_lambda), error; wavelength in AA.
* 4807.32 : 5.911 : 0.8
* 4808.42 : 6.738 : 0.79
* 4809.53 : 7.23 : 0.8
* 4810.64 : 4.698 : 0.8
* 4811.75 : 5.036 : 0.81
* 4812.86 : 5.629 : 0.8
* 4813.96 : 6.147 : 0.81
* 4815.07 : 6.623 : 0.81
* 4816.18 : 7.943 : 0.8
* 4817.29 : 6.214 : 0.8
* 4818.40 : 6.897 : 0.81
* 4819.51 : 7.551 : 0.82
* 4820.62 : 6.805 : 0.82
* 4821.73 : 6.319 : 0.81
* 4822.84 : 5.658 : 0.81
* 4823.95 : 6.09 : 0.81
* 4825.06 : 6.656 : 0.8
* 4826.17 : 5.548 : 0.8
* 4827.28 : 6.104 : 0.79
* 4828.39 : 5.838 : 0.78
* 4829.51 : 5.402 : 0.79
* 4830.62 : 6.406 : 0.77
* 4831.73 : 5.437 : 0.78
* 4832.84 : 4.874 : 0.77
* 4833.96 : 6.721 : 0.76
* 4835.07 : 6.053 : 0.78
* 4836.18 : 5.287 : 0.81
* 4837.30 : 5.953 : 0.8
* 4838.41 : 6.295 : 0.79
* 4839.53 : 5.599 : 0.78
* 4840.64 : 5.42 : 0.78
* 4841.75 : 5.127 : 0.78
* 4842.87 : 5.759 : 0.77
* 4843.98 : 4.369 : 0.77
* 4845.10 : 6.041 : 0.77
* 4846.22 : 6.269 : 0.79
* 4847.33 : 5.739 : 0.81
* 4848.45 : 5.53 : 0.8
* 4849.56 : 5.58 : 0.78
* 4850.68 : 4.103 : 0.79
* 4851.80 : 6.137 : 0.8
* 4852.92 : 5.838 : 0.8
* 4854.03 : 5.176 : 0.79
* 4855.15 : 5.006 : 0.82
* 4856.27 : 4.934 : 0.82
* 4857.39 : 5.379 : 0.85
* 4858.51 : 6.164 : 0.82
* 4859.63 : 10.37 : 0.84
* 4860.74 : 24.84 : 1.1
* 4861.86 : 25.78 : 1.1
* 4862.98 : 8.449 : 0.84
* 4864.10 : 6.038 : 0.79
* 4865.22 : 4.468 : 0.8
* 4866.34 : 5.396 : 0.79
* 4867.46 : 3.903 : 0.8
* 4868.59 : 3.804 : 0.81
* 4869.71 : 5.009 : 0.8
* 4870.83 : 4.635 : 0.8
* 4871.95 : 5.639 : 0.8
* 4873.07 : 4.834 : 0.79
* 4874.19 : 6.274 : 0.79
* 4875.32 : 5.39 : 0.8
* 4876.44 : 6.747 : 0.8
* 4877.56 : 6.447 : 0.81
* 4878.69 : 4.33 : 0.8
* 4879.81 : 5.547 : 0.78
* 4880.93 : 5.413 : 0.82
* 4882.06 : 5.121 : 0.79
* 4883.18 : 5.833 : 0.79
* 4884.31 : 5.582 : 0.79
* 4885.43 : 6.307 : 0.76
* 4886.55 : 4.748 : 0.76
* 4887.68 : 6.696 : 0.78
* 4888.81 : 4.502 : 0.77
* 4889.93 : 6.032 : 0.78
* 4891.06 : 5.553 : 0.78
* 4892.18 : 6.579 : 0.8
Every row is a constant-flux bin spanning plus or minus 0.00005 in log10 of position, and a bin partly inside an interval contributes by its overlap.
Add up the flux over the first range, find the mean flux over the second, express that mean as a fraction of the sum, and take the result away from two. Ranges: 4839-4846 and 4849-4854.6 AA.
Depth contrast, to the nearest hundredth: 1.83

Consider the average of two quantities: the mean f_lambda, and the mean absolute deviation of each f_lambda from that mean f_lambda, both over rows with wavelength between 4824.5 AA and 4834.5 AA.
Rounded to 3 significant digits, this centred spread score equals 3.20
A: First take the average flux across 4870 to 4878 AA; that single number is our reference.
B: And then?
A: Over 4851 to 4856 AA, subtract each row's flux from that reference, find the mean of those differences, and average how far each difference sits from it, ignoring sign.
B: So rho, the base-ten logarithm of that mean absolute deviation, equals -0.35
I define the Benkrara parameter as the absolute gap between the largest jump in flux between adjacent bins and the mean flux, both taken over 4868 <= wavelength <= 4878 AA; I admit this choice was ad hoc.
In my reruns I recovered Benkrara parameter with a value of 4.0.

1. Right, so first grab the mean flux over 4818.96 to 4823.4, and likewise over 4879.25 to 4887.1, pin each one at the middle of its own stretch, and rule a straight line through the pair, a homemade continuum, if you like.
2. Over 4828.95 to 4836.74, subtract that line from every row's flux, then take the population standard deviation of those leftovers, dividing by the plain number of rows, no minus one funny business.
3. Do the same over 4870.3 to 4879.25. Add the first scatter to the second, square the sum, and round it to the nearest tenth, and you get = 2.2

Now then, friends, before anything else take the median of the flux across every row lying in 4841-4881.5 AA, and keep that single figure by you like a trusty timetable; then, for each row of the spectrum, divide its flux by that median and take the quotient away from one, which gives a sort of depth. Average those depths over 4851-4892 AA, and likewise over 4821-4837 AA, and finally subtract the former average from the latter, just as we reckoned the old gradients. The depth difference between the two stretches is 0.15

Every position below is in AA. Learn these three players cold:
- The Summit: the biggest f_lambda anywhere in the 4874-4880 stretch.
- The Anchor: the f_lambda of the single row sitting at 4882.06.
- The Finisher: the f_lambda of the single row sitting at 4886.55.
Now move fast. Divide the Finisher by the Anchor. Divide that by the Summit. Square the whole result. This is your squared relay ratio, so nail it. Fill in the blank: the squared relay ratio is 0.019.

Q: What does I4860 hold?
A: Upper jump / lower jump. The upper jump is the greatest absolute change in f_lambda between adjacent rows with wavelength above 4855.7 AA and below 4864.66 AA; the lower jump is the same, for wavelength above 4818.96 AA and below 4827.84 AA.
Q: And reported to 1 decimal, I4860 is 15.6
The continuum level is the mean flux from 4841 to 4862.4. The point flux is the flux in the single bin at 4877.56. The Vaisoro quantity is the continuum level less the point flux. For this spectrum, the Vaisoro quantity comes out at 1.3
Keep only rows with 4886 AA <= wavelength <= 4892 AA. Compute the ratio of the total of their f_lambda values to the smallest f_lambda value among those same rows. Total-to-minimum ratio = 6.1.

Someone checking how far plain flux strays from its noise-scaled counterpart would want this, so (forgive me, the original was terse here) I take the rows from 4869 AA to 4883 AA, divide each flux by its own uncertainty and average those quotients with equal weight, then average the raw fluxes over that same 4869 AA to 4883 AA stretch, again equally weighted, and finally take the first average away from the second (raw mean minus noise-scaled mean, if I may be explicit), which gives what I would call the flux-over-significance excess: -1.4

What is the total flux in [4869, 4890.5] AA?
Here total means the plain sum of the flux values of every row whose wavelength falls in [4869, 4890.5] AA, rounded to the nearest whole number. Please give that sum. 105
